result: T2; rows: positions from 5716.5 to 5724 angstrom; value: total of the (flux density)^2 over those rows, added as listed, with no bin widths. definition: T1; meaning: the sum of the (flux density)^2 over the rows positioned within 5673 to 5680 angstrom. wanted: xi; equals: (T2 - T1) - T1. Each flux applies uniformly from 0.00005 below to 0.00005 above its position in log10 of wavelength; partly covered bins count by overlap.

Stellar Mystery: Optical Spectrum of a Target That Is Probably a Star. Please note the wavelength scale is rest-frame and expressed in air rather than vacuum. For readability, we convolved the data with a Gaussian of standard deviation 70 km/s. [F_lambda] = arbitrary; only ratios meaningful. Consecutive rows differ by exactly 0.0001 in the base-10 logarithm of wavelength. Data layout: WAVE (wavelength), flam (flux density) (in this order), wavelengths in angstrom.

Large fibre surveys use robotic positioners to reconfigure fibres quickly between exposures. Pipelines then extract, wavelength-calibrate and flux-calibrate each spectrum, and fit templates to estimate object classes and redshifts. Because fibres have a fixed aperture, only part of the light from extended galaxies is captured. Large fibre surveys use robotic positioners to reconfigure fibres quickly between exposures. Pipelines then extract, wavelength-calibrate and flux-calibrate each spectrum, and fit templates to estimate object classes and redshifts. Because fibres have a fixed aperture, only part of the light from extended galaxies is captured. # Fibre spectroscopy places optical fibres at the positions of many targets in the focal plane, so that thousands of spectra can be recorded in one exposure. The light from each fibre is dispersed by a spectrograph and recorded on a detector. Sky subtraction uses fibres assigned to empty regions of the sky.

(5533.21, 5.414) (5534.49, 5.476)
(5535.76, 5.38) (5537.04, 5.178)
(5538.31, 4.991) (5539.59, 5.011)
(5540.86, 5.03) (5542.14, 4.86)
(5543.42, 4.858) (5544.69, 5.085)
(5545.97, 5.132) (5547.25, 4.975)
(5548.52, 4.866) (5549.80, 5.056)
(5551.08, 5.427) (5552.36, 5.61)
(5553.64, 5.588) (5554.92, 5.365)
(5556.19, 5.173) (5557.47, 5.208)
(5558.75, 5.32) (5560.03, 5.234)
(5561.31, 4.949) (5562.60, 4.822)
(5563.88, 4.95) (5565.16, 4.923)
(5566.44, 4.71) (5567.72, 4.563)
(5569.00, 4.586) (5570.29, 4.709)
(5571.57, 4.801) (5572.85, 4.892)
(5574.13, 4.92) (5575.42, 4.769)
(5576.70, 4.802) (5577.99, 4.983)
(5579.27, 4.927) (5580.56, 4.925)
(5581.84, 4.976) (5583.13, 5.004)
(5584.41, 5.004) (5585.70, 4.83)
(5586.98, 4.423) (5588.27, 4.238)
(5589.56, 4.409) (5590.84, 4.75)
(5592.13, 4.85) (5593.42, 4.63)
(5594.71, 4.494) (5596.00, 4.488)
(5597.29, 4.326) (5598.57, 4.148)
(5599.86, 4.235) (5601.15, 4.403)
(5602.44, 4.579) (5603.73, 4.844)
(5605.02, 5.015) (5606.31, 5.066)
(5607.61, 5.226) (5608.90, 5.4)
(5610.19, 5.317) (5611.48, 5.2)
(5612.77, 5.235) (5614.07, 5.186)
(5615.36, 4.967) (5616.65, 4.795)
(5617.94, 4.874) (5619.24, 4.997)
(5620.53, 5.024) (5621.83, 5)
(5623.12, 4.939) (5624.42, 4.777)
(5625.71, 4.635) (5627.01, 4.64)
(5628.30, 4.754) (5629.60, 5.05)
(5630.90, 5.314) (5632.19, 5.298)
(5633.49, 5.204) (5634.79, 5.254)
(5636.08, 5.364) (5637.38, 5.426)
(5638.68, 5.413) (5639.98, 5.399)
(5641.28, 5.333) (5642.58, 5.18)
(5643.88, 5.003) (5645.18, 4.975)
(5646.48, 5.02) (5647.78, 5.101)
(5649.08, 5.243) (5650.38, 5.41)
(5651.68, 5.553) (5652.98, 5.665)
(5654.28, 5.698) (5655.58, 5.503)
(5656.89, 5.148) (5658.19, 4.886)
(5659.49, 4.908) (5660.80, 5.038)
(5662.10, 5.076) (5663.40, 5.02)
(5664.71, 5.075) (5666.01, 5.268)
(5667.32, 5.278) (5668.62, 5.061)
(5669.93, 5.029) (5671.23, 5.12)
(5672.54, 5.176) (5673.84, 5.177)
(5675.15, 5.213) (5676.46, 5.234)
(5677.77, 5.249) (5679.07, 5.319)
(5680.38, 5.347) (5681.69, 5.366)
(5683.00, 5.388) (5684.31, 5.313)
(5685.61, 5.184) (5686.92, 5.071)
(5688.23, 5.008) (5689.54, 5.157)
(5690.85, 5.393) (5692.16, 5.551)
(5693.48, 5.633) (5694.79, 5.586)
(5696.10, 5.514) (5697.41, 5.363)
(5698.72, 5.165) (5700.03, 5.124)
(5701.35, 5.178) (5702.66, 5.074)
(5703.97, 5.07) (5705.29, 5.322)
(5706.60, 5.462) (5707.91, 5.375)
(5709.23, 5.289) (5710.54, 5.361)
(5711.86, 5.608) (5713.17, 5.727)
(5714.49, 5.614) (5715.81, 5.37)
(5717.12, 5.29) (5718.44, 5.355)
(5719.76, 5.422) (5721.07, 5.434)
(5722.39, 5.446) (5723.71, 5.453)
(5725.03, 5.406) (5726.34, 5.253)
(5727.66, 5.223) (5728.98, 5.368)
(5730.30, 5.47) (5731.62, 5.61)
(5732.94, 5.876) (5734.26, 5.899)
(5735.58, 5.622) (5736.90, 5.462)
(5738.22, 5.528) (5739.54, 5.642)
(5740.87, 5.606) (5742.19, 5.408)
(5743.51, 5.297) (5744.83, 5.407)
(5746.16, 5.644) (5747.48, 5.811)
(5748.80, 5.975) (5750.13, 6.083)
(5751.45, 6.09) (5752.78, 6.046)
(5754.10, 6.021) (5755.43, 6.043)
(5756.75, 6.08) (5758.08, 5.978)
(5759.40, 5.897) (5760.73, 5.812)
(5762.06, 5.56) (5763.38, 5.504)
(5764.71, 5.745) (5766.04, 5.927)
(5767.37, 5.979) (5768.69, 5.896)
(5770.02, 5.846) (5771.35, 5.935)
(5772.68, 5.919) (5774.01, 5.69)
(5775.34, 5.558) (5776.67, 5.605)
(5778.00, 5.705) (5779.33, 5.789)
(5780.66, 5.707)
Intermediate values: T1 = 137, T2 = 175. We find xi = -99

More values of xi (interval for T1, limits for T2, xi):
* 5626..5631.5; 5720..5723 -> -137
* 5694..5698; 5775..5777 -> -118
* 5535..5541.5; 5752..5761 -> -12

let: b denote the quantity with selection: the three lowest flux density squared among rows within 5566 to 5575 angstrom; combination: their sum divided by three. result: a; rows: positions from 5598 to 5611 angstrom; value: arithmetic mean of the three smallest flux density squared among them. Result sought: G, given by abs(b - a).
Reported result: 3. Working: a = 18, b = 21.3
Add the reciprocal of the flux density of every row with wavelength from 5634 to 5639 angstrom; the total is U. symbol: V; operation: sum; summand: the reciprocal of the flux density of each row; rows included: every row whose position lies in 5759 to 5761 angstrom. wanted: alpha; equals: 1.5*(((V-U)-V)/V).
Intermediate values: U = 0.75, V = 0.3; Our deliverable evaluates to -3.3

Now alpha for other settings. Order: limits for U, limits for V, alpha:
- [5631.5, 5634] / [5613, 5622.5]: -0.4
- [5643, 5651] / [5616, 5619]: -4.2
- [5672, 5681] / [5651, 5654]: -5.6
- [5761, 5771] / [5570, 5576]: -1.8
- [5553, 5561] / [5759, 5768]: -1.4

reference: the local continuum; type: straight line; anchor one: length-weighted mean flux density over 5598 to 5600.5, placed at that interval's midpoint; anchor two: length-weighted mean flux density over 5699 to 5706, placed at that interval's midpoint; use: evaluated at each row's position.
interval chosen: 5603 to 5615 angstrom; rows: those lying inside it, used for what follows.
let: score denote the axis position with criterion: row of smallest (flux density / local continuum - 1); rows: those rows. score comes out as 5603.73 angstrom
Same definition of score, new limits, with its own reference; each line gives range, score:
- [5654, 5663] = 5658.19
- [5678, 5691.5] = 5688.23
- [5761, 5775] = 5763.38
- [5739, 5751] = 5743.51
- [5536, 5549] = 5548.52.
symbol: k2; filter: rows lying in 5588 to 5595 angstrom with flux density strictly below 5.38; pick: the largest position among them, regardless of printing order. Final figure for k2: 5594.71 angstrom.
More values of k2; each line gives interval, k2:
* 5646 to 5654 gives 5649.08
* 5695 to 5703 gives 5702.66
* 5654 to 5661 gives 5660.80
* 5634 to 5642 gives 5641.28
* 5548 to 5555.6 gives 5554.92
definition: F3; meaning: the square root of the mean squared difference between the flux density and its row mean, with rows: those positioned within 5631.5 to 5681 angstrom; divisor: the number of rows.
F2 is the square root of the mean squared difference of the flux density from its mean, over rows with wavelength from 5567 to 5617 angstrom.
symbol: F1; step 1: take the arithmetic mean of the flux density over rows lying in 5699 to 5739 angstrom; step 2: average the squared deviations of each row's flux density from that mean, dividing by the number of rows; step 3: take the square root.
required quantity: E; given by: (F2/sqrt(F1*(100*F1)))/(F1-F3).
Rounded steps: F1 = 0.20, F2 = 0.31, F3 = 0.19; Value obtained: 17.2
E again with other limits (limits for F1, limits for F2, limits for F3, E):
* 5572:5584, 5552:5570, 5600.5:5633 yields -2.4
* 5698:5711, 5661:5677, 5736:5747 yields 5.7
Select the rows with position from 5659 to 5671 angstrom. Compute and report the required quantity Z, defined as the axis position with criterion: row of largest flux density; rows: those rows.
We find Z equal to 5667.32 angstrom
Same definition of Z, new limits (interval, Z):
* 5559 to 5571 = 5560.03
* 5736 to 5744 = 5739.54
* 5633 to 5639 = 5637.38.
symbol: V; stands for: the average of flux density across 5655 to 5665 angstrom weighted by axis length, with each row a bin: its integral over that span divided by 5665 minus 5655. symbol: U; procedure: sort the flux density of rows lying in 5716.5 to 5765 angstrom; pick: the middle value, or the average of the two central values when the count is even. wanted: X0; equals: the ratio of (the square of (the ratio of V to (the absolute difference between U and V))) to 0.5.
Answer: 183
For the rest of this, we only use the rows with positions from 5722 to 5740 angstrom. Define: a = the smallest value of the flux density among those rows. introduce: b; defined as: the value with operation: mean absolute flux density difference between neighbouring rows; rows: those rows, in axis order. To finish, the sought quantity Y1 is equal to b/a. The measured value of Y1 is 0.023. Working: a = 5.223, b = 0.118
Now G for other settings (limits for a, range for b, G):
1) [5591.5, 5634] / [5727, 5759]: 10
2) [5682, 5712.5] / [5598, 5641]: 7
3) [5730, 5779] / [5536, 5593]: 10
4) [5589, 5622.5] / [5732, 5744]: 11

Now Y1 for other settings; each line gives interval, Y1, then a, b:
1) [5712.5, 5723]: 0.016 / 5.29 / 0.085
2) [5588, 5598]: 0.038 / 4.238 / 0.162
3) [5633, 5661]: 0.023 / 4.886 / 0.112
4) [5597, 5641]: 0.027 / 4.148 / 0.114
